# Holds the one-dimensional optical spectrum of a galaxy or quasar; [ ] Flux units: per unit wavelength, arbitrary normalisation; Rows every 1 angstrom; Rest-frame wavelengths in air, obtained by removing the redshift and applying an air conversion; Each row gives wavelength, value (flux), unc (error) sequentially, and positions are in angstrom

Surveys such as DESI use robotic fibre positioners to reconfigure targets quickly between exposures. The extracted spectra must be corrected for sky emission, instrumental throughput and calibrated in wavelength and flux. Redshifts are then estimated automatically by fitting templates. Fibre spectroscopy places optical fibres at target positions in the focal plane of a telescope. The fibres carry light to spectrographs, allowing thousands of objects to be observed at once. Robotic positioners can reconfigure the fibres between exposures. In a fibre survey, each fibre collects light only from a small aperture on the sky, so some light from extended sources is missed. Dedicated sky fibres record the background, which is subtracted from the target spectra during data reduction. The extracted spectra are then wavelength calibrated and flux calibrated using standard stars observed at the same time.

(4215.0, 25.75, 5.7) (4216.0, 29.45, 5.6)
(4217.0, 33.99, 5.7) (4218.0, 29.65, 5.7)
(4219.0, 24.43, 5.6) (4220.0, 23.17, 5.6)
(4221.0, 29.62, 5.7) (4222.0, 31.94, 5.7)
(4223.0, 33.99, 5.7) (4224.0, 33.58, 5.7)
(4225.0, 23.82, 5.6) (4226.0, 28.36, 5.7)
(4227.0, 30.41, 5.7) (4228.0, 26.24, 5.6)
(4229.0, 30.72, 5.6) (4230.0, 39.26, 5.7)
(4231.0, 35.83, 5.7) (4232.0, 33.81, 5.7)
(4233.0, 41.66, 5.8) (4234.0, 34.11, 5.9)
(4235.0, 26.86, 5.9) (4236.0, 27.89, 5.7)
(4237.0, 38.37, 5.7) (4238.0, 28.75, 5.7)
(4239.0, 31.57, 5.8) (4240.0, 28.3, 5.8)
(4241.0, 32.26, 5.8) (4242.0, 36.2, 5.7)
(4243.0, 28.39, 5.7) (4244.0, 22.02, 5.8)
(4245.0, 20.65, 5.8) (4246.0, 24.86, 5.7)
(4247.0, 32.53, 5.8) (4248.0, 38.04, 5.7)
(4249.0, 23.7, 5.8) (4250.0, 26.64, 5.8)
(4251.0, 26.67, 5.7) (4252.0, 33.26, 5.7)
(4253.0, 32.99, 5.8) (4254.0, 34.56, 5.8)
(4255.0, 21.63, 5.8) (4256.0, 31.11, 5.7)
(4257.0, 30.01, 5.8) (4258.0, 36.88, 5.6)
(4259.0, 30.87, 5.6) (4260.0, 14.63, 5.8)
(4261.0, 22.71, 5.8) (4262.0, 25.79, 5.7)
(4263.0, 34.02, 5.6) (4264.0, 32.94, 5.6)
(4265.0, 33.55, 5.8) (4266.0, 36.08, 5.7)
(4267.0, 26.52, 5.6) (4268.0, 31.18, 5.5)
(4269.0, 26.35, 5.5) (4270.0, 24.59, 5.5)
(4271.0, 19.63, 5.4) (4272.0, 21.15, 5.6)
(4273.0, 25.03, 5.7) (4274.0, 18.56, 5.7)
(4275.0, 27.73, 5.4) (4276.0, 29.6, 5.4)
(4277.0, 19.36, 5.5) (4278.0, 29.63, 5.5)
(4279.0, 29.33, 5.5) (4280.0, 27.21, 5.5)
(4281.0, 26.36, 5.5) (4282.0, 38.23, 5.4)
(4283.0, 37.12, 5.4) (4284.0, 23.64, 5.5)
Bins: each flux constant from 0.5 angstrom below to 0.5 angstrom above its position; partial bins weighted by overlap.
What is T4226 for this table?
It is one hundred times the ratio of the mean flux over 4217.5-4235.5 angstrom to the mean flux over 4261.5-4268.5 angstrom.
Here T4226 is 99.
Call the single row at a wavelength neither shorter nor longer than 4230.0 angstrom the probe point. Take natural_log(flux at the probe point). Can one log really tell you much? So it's 3.67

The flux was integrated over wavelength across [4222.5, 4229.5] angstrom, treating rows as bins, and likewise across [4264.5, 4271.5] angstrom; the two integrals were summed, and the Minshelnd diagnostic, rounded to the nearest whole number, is 405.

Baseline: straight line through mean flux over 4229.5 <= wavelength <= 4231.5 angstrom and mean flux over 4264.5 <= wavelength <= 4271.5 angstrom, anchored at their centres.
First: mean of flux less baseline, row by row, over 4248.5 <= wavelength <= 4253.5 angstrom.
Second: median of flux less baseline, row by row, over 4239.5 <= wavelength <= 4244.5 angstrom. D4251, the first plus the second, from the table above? -10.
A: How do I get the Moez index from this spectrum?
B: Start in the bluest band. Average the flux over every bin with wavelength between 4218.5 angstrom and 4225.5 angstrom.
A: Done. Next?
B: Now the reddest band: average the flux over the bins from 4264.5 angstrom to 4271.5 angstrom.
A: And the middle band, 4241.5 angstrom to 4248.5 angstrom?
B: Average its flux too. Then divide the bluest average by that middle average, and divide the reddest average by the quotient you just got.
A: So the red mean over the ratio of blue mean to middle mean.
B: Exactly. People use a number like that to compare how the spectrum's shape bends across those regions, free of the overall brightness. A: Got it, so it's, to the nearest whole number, 29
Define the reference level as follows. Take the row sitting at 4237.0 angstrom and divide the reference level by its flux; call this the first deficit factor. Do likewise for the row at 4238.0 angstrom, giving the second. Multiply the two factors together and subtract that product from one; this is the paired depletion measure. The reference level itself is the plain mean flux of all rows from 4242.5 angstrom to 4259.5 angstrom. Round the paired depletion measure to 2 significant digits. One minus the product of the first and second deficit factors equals 0.23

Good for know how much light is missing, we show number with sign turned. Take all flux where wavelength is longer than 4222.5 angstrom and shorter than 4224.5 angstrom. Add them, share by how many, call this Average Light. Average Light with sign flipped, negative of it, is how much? -33.8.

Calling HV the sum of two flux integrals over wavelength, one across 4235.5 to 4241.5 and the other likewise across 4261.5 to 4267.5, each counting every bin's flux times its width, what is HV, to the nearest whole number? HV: 376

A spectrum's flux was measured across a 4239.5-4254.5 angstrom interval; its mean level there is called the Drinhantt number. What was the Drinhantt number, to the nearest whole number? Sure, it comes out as 29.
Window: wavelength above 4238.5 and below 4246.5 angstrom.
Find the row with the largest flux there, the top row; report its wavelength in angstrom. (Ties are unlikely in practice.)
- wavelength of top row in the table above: 4242.0 angstrom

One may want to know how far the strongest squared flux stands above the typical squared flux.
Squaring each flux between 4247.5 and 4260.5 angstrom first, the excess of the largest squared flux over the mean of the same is 548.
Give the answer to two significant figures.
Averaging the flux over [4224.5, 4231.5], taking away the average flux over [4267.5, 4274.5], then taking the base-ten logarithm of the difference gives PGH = 0.84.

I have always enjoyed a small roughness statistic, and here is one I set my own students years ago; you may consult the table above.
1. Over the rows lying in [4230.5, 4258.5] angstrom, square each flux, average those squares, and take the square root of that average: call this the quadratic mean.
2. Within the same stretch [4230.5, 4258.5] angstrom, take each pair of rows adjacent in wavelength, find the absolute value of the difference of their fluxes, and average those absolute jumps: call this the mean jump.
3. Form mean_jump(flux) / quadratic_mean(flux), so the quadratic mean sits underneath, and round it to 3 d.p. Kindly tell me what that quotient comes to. 0.177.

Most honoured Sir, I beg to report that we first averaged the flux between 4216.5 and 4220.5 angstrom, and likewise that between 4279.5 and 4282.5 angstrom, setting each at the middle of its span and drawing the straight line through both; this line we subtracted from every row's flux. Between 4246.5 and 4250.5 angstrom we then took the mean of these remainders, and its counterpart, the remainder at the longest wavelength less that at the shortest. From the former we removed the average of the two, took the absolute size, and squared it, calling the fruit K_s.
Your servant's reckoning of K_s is 13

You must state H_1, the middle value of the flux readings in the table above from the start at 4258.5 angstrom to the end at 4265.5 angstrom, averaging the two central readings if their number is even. 30.9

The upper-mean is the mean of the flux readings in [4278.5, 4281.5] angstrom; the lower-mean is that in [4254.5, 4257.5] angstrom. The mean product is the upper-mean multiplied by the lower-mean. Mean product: 762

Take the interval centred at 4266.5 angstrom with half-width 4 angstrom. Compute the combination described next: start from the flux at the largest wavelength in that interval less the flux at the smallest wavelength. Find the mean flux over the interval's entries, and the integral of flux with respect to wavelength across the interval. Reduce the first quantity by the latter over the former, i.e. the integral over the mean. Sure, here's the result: -17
